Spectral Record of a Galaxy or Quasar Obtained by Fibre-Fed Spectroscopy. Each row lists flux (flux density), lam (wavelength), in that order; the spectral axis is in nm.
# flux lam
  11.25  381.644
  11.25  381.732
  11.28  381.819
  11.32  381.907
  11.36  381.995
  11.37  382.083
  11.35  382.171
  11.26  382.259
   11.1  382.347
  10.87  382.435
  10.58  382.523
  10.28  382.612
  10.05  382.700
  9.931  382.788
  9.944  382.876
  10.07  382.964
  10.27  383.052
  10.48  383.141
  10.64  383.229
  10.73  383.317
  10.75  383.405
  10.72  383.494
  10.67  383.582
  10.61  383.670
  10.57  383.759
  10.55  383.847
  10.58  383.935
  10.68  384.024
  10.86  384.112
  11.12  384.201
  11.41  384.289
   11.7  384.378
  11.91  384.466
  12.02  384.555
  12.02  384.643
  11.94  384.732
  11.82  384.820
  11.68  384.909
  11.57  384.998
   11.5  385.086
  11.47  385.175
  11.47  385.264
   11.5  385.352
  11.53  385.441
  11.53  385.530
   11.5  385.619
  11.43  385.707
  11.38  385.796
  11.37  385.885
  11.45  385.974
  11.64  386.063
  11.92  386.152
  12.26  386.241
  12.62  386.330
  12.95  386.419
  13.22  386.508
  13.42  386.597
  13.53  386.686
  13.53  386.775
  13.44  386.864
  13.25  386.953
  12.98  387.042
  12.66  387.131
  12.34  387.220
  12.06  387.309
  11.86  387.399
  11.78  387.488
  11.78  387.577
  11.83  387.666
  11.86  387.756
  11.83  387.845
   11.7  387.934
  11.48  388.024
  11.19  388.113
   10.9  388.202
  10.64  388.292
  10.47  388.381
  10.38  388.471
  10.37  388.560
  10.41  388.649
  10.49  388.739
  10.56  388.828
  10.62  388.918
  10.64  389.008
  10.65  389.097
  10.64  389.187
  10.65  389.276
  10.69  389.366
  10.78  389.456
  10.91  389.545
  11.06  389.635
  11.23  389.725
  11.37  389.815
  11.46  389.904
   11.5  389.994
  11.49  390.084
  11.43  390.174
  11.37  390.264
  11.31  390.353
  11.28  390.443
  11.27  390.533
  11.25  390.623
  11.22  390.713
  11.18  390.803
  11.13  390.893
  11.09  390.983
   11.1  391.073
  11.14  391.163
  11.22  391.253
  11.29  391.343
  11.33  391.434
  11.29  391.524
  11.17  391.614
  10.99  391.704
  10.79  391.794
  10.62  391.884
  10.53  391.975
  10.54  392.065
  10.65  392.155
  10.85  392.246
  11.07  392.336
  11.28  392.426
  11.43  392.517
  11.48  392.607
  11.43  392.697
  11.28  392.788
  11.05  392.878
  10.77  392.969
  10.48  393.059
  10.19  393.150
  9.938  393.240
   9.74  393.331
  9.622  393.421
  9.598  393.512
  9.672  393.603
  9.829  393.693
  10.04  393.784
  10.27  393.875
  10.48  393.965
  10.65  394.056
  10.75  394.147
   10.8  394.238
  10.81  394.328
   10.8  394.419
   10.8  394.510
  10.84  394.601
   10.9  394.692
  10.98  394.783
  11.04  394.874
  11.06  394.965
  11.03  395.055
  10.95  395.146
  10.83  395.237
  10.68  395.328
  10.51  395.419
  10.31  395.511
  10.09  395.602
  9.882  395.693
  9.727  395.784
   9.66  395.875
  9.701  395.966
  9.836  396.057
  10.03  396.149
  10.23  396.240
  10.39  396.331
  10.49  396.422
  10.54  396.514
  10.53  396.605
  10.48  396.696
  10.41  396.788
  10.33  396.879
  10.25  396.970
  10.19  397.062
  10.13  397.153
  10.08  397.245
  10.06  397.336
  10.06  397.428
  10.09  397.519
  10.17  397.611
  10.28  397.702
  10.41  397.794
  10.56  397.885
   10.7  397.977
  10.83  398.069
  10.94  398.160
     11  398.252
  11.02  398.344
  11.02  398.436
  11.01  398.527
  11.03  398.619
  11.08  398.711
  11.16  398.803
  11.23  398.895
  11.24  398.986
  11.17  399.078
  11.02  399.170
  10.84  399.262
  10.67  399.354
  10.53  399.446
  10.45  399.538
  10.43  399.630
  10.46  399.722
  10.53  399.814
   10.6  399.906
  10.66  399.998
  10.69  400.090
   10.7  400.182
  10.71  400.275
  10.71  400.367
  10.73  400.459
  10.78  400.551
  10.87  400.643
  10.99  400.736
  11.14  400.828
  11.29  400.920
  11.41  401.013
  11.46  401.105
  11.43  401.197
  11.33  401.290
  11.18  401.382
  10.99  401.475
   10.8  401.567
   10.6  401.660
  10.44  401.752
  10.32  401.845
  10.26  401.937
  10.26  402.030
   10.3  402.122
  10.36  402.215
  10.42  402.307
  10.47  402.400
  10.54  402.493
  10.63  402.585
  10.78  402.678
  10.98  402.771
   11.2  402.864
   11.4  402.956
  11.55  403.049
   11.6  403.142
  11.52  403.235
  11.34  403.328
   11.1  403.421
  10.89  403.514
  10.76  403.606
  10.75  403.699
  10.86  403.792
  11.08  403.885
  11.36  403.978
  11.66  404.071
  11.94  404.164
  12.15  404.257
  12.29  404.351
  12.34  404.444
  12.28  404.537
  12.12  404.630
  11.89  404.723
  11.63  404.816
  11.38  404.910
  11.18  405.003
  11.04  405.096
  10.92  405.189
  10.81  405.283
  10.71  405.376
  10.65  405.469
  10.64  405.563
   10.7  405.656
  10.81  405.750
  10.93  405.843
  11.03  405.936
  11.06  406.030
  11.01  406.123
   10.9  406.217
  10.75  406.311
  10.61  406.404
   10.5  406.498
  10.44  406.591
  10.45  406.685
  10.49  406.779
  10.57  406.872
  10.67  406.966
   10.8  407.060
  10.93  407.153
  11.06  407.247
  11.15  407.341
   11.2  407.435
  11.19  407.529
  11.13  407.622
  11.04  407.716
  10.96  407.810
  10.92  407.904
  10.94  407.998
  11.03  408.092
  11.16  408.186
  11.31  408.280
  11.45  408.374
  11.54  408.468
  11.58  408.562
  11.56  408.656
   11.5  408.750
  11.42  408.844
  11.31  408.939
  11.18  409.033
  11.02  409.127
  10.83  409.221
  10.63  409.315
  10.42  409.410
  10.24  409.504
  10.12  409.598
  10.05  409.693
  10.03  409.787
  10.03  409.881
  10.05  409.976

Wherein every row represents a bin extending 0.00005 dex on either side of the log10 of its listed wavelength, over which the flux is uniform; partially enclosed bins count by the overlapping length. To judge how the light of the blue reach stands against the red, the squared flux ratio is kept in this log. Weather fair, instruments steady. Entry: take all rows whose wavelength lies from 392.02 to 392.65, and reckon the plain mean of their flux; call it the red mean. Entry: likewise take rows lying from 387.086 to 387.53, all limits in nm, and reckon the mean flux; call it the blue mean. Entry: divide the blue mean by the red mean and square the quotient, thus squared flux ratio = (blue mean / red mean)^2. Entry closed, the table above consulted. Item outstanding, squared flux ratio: 1.21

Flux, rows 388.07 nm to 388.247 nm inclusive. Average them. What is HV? 11.0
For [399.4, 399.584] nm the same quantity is 10.5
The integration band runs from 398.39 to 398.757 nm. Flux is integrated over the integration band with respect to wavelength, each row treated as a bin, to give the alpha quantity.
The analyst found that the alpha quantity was 4.05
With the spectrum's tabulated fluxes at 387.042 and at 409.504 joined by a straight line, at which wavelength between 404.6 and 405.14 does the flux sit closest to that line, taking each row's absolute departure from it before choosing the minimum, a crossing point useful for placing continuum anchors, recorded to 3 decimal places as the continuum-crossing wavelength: 405.096 nm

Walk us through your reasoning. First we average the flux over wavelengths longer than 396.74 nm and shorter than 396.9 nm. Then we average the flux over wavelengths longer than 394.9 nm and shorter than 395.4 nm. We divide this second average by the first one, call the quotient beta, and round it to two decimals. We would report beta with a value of 1.05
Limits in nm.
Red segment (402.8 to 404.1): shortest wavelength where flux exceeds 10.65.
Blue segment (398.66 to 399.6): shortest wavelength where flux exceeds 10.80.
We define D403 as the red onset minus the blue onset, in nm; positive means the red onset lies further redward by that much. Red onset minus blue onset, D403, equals 4.15 nm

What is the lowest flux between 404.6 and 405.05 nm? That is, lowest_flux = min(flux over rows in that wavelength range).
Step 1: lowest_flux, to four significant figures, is 11.18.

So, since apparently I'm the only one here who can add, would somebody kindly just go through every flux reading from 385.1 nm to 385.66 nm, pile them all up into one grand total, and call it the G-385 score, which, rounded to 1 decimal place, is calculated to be 69.0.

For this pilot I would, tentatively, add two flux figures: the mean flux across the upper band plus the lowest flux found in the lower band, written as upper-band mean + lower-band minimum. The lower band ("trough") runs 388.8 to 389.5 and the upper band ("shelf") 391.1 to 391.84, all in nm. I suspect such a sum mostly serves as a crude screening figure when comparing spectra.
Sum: 21.7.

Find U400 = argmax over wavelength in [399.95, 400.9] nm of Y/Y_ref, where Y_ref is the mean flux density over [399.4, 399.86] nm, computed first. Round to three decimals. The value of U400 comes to 400.828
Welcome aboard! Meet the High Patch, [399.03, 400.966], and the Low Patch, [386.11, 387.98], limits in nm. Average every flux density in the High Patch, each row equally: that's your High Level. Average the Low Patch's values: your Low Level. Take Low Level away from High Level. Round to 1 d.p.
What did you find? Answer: -1.8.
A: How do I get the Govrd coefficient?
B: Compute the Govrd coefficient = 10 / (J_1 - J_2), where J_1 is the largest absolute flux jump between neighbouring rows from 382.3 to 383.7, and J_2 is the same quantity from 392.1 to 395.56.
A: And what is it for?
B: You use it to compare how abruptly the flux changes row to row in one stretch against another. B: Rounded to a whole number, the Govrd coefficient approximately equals 1000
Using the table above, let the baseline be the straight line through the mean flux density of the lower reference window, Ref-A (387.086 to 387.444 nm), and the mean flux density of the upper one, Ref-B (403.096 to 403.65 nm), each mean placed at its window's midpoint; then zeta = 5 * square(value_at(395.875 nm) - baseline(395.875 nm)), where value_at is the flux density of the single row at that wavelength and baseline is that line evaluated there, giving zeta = 20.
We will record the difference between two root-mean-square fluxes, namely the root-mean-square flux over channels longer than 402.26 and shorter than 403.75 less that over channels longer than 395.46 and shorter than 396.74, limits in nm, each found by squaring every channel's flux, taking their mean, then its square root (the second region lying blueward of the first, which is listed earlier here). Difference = 0.9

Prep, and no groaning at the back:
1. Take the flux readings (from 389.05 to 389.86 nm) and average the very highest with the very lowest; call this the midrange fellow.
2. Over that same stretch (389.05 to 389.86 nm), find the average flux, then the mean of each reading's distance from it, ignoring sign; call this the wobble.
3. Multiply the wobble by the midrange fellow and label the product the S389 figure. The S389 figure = 2.5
